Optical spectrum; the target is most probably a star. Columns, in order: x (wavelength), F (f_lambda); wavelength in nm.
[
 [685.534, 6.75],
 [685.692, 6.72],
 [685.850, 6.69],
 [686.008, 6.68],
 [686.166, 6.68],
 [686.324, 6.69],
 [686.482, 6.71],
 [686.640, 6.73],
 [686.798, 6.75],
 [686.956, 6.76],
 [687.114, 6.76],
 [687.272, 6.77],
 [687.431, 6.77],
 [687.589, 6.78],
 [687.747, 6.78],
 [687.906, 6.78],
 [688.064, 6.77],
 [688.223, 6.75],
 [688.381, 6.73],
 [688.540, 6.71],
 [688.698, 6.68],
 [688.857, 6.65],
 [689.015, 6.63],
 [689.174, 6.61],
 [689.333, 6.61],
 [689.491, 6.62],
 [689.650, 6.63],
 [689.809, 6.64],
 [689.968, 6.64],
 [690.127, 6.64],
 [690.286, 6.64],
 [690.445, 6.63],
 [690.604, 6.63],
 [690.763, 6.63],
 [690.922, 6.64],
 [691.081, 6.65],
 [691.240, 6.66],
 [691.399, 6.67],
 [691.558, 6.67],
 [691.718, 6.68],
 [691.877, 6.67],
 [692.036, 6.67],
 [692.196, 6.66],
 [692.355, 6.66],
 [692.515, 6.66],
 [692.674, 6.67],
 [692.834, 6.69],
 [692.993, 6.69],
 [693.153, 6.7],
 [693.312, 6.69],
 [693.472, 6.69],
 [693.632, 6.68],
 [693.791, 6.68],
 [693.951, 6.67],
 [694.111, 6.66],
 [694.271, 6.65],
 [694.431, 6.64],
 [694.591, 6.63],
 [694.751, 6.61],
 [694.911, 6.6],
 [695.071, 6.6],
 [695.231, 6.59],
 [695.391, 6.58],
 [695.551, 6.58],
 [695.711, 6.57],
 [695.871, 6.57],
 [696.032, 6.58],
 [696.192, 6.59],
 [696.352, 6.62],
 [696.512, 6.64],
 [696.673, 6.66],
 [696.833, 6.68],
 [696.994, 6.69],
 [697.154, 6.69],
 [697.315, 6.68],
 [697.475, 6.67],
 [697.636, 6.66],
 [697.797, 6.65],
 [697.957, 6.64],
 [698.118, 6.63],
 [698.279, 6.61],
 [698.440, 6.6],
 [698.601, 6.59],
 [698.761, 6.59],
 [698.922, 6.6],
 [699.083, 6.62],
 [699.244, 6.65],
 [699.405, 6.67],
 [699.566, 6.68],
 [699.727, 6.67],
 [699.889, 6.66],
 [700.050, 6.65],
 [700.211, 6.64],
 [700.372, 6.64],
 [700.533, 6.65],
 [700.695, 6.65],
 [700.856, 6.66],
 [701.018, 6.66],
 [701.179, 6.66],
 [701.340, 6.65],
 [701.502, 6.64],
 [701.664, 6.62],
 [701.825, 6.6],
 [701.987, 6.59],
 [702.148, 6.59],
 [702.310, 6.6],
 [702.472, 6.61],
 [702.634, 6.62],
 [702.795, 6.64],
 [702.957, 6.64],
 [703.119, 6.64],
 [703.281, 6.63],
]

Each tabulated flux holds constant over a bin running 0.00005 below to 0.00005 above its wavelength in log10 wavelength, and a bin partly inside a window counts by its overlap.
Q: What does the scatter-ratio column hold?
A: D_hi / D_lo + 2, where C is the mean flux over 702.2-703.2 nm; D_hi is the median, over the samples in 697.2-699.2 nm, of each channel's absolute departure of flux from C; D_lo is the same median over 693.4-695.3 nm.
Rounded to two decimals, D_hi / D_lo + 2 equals 2.83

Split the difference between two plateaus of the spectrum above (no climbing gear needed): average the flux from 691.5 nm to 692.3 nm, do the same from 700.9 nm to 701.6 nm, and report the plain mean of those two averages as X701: 6.66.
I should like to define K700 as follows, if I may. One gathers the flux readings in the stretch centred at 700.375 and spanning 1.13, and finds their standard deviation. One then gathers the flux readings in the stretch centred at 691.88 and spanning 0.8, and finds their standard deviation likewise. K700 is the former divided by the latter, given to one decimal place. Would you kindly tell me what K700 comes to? 1.2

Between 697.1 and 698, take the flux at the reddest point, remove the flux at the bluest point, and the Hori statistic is -0.050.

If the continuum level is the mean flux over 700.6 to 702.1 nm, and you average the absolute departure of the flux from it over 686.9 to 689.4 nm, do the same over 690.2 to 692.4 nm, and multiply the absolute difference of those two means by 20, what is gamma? 1.4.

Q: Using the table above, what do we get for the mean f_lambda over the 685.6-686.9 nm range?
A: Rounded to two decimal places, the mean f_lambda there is 6.71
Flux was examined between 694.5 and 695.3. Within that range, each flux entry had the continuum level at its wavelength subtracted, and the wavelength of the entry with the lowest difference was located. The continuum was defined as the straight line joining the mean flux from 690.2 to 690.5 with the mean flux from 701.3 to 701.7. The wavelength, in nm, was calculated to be 695.231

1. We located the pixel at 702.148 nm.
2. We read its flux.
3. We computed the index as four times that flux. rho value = 26.36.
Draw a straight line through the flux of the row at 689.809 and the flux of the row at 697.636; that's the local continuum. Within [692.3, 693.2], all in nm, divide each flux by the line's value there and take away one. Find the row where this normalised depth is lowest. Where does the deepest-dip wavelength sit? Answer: 692.515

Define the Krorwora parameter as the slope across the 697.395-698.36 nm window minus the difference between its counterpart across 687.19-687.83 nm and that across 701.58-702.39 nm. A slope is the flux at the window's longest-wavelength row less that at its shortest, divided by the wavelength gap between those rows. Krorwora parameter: -0.13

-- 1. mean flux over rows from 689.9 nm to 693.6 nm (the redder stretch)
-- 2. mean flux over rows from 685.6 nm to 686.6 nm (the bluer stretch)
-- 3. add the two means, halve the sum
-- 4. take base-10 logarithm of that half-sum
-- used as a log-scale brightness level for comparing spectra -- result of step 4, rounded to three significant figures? 0.825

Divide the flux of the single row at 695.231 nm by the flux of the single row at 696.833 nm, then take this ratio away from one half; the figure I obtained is -0.487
